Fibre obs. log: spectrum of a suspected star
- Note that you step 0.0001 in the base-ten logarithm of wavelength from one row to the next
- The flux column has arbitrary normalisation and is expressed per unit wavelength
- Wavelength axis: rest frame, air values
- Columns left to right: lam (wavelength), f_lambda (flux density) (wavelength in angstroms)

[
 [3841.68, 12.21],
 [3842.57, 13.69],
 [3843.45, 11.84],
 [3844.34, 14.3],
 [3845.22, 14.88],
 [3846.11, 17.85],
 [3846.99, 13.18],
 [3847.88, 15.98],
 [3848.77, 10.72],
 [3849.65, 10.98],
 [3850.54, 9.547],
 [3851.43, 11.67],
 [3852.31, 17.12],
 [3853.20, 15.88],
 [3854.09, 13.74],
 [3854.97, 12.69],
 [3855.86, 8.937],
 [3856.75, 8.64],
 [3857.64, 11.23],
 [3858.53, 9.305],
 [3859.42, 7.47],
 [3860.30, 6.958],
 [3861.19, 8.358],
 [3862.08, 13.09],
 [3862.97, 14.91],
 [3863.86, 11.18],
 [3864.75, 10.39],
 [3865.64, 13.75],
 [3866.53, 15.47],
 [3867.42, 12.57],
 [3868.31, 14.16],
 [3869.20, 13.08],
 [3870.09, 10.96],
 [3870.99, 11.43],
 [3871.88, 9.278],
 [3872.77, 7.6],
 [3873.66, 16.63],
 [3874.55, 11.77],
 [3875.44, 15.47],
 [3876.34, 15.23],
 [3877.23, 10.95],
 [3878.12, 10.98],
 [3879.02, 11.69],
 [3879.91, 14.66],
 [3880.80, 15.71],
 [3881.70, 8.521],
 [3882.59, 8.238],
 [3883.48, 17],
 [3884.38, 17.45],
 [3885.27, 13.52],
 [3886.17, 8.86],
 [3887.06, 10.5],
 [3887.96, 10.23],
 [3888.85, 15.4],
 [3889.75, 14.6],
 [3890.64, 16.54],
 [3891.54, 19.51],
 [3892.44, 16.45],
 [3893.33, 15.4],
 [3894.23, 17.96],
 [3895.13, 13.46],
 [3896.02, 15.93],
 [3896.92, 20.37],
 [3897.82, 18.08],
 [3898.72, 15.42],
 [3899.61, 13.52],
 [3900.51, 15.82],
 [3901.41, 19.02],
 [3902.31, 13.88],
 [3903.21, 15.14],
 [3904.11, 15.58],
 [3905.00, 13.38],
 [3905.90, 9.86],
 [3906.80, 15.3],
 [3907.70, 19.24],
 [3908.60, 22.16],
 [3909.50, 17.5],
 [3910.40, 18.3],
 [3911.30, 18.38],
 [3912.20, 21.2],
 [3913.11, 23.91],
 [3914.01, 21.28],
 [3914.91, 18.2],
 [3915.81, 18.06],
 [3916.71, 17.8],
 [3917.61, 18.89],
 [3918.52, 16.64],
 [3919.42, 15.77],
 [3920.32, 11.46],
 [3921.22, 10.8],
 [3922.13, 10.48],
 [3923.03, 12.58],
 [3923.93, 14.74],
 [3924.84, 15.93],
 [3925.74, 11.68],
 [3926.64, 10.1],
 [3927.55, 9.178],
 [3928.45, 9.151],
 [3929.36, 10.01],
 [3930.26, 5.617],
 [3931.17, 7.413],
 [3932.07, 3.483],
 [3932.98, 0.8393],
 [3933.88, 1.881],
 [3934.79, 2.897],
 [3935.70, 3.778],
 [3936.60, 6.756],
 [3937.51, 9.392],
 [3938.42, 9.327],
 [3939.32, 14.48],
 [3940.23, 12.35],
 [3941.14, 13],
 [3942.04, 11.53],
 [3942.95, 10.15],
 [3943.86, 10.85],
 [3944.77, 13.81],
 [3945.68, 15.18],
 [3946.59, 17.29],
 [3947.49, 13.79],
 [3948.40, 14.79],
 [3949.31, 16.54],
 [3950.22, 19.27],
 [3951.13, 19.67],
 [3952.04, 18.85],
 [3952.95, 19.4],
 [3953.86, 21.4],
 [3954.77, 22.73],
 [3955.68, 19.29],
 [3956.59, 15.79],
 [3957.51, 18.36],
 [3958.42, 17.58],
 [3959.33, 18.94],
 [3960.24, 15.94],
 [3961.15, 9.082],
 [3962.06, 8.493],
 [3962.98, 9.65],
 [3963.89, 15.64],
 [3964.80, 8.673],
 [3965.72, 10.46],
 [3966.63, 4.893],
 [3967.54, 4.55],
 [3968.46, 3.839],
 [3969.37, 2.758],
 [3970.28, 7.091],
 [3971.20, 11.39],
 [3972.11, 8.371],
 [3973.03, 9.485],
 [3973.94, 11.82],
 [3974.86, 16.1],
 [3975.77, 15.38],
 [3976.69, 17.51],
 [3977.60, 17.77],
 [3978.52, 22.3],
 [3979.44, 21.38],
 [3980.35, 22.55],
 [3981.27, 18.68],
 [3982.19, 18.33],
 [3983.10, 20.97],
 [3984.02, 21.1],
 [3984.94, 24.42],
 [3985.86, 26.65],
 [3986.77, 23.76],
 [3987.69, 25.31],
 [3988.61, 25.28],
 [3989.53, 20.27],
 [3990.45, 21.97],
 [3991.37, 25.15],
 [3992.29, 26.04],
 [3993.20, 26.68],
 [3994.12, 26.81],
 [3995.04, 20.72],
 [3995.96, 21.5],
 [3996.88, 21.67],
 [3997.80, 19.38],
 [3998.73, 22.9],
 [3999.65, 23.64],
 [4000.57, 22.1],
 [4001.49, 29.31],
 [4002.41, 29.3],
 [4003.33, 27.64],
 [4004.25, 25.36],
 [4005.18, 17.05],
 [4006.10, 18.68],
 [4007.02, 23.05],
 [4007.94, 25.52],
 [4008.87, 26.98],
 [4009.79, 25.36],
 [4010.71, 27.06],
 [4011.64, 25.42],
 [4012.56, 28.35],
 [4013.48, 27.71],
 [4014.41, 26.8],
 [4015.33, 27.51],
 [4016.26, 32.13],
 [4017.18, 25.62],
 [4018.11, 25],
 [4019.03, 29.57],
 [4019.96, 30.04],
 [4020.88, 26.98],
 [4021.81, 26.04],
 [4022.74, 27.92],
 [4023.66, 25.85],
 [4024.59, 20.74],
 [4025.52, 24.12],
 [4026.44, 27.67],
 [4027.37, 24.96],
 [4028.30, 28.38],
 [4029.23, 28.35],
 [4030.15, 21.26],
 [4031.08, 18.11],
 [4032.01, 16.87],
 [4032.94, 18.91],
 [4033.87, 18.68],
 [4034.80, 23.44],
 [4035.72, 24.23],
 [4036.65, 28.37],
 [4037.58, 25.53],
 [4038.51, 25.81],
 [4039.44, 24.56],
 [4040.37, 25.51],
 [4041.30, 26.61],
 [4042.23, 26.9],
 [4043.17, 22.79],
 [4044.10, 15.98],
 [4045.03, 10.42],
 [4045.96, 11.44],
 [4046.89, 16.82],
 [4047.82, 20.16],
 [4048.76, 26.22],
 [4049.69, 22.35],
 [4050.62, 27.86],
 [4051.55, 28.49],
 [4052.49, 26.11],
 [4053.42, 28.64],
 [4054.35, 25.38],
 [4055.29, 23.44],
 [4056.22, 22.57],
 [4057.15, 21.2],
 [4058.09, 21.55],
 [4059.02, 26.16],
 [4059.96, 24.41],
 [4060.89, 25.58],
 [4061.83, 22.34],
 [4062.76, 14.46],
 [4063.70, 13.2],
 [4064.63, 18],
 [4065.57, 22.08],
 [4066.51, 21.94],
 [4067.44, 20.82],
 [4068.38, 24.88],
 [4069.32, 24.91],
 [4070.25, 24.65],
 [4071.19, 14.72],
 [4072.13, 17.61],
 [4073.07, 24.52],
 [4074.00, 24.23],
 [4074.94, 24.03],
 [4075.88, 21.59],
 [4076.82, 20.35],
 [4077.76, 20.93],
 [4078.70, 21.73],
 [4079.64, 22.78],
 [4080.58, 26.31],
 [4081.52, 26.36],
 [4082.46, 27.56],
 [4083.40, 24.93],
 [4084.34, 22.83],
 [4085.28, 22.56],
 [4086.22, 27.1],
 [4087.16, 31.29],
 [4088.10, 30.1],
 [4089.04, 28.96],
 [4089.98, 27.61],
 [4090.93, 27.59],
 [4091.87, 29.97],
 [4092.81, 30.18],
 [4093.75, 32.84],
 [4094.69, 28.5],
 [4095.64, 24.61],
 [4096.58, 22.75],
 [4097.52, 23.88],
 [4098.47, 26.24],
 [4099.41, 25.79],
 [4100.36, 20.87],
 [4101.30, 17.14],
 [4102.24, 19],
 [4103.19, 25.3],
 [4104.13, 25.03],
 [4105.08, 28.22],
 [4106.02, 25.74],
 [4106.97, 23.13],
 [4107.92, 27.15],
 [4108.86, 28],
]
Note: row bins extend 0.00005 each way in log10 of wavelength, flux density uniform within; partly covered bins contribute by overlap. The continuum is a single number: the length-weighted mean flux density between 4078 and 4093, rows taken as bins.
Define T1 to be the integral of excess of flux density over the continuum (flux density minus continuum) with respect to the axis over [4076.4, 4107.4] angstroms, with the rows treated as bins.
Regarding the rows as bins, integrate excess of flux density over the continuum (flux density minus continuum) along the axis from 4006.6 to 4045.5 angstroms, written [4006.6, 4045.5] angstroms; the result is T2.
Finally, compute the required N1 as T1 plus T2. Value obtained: -107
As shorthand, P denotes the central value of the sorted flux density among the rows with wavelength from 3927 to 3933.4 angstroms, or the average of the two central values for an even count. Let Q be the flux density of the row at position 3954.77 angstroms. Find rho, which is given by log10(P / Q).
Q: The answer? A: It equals -0.49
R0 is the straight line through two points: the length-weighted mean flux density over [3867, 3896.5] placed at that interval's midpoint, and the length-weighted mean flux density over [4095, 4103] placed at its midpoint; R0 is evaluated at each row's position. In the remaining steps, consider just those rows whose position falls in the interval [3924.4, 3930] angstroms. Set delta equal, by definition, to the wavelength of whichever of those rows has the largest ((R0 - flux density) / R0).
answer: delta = 3928.45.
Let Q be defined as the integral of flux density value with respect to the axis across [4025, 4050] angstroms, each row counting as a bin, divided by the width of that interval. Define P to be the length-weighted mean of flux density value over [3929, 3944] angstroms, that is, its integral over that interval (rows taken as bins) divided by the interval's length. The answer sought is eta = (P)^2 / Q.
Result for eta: 3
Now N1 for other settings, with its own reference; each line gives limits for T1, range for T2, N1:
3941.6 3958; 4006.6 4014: -167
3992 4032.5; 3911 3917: -103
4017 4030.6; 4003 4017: -19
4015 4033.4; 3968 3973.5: -131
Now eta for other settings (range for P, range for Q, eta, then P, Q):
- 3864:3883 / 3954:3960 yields 8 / 12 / 19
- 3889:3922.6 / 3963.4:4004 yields 15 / 17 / 19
